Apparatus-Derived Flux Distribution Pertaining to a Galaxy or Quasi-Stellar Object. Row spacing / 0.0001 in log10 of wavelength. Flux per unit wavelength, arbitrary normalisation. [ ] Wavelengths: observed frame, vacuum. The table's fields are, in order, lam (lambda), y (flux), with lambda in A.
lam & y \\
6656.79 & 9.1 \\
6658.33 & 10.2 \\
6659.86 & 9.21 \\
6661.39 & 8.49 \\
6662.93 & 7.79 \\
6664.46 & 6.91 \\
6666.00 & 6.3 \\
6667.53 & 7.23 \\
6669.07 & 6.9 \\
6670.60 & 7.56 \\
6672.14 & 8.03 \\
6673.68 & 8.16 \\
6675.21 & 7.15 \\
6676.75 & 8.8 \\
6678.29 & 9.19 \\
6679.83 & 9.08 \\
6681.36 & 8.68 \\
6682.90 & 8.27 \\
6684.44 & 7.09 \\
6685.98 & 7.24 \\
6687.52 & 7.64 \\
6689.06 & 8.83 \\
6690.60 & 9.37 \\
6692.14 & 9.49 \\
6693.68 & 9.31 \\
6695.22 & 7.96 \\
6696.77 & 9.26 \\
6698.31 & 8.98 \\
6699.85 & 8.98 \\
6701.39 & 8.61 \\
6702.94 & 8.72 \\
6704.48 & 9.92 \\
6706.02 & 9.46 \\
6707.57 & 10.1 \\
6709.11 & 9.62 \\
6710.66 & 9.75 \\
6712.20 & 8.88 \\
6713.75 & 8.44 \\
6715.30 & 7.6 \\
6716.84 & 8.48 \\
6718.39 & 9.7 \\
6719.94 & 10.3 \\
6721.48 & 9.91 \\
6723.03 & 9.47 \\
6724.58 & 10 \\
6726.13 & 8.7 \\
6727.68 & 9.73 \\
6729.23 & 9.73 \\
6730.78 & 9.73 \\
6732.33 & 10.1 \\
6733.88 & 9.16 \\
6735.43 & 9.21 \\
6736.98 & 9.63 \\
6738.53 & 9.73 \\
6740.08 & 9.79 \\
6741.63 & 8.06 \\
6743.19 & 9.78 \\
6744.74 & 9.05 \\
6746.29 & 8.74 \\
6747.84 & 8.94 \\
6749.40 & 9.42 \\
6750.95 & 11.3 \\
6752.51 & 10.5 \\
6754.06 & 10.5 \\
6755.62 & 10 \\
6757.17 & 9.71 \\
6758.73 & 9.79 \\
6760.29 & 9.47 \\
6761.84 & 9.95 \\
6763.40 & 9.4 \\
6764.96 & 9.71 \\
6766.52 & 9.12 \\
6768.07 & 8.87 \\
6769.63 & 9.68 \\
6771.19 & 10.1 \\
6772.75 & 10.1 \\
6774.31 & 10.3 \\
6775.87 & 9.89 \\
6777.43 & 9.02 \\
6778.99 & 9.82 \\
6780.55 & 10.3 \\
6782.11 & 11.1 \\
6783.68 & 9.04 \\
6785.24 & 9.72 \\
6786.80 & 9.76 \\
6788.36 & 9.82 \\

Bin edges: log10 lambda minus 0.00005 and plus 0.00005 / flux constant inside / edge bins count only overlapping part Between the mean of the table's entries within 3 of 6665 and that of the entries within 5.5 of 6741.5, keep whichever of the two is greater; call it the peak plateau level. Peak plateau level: 9.3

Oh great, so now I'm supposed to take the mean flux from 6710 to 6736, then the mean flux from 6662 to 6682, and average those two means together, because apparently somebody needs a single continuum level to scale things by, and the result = 8.6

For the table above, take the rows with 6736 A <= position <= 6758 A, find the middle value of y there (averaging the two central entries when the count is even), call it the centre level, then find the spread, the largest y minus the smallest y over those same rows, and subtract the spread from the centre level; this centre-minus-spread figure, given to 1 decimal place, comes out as 6.5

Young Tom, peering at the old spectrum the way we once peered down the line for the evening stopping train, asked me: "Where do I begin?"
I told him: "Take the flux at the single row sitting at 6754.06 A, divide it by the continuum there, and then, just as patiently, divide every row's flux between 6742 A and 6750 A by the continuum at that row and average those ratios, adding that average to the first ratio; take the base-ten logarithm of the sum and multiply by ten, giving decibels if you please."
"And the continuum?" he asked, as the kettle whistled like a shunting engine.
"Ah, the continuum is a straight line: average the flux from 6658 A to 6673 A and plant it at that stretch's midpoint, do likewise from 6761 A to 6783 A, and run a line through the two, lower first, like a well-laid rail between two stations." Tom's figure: 3.20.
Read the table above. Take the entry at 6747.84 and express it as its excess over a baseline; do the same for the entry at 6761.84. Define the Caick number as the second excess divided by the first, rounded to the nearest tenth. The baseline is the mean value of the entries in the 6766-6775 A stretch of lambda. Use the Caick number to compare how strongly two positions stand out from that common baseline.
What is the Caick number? -0.3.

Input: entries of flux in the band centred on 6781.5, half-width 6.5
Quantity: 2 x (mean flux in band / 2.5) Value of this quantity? 7.87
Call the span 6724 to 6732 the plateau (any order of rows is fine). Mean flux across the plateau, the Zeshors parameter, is 9.6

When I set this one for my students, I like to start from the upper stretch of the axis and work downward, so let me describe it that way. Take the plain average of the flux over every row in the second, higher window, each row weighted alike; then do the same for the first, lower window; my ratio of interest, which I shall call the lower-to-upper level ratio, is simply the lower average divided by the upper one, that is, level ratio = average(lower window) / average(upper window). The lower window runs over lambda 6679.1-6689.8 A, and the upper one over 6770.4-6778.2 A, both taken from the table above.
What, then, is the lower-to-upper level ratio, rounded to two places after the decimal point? 0.82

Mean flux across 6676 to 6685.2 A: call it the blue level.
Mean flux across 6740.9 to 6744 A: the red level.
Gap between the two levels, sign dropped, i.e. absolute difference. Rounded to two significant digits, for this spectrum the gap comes 0.40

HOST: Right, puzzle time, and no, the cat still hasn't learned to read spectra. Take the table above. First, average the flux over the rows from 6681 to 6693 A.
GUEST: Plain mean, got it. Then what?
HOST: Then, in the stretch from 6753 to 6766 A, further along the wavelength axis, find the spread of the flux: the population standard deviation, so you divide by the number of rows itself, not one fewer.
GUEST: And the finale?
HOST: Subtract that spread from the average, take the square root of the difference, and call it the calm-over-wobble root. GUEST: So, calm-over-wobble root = 2.83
